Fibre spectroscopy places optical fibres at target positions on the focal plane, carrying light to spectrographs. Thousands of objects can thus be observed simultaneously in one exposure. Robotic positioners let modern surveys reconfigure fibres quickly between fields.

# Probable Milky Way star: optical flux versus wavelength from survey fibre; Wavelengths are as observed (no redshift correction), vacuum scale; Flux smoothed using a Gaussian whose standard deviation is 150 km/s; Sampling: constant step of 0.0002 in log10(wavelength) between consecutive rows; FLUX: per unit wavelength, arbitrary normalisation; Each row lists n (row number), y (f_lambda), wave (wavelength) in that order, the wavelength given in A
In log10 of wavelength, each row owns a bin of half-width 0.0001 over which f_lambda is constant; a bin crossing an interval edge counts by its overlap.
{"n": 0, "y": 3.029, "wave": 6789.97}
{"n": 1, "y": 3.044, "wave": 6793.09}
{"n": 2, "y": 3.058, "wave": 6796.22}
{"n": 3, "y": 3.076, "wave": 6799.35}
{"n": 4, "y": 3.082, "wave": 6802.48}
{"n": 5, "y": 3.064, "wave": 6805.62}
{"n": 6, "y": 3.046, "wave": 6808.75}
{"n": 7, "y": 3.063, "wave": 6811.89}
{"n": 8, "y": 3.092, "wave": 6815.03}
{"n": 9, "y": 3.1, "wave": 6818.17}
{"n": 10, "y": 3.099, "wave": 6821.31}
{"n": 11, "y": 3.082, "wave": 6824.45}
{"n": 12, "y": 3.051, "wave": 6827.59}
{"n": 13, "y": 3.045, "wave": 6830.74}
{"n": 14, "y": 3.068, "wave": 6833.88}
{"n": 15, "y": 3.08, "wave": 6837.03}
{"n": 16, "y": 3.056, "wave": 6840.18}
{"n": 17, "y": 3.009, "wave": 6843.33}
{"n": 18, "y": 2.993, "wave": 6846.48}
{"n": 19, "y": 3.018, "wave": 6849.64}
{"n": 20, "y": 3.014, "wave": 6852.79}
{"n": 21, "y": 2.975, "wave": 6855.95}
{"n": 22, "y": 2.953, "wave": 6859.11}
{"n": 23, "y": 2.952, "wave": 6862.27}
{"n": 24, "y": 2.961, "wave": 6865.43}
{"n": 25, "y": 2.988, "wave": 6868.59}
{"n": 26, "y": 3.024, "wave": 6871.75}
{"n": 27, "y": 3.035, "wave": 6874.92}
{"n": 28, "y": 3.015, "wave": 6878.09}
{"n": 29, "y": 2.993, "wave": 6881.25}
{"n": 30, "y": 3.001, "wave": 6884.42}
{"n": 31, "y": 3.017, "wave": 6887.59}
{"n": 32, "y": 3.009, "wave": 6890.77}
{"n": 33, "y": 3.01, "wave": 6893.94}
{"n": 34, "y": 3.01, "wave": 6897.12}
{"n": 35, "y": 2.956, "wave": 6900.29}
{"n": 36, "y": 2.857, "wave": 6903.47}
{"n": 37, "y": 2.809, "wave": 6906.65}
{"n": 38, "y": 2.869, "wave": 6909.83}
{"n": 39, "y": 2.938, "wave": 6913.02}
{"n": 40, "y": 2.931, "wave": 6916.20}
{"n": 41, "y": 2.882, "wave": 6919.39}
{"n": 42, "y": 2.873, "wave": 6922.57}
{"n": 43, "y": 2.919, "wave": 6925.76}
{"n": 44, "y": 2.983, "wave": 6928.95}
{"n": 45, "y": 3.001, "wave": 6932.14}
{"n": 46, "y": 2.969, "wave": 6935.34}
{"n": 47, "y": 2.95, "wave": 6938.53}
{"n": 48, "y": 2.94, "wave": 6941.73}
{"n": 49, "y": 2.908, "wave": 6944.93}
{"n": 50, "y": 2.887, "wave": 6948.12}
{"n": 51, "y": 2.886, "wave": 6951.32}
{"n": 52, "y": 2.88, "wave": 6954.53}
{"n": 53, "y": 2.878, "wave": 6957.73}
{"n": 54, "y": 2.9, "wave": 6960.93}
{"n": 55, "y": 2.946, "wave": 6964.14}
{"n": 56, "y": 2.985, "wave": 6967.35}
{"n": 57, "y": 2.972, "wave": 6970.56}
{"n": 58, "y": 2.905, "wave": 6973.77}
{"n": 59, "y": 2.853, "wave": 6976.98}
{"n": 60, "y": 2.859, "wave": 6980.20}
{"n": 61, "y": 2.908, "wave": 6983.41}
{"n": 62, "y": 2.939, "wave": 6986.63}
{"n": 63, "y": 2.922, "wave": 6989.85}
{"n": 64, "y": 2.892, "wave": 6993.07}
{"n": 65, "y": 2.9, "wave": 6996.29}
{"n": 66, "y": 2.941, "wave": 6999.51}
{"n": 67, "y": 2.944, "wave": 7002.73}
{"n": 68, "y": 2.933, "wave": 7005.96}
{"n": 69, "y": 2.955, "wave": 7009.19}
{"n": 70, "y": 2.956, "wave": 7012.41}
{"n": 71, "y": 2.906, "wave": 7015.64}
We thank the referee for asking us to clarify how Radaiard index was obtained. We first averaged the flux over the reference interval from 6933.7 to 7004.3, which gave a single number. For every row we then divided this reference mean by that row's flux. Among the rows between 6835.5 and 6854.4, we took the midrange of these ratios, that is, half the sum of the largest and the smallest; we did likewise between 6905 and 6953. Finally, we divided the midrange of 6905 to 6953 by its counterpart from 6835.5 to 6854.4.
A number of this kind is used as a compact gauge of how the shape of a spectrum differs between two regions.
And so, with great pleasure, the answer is 1.05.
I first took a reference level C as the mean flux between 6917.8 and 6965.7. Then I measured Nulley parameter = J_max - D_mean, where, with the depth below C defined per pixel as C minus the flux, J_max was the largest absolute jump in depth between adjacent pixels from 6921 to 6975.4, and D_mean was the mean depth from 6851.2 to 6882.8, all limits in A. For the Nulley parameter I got 0.14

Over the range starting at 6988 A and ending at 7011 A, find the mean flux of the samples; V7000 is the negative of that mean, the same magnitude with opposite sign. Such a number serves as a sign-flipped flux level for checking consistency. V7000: -2.93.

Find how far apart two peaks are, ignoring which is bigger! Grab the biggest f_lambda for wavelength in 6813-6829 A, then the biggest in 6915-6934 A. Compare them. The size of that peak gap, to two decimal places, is 0.10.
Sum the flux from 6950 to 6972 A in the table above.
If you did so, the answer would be 20.45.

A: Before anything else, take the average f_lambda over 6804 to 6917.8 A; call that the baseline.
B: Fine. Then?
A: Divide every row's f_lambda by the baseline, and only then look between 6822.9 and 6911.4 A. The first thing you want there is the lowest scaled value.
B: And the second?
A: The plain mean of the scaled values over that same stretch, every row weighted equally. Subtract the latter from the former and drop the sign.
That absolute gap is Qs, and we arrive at 0.062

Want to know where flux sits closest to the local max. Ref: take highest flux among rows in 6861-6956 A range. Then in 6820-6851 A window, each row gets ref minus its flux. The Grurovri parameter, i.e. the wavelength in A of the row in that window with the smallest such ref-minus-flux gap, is 6821.31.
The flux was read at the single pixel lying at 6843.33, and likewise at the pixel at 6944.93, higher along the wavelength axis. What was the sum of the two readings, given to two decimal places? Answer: 5.92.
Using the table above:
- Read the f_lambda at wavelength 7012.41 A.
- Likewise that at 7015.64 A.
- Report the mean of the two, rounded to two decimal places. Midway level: 2.93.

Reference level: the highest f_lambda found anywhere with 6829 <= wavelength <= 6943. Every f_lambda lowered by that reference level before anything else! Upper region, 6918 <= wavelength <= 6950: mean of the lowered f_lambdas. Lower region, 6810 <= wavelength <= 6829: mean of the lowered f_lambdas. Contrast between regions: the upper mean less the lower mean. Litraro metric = -0.15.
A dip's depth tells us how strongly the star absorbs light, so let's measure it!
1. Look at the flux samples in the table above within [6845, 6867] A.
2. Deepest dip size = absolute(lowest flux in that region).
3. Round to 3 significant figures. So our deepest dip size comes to 2.95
